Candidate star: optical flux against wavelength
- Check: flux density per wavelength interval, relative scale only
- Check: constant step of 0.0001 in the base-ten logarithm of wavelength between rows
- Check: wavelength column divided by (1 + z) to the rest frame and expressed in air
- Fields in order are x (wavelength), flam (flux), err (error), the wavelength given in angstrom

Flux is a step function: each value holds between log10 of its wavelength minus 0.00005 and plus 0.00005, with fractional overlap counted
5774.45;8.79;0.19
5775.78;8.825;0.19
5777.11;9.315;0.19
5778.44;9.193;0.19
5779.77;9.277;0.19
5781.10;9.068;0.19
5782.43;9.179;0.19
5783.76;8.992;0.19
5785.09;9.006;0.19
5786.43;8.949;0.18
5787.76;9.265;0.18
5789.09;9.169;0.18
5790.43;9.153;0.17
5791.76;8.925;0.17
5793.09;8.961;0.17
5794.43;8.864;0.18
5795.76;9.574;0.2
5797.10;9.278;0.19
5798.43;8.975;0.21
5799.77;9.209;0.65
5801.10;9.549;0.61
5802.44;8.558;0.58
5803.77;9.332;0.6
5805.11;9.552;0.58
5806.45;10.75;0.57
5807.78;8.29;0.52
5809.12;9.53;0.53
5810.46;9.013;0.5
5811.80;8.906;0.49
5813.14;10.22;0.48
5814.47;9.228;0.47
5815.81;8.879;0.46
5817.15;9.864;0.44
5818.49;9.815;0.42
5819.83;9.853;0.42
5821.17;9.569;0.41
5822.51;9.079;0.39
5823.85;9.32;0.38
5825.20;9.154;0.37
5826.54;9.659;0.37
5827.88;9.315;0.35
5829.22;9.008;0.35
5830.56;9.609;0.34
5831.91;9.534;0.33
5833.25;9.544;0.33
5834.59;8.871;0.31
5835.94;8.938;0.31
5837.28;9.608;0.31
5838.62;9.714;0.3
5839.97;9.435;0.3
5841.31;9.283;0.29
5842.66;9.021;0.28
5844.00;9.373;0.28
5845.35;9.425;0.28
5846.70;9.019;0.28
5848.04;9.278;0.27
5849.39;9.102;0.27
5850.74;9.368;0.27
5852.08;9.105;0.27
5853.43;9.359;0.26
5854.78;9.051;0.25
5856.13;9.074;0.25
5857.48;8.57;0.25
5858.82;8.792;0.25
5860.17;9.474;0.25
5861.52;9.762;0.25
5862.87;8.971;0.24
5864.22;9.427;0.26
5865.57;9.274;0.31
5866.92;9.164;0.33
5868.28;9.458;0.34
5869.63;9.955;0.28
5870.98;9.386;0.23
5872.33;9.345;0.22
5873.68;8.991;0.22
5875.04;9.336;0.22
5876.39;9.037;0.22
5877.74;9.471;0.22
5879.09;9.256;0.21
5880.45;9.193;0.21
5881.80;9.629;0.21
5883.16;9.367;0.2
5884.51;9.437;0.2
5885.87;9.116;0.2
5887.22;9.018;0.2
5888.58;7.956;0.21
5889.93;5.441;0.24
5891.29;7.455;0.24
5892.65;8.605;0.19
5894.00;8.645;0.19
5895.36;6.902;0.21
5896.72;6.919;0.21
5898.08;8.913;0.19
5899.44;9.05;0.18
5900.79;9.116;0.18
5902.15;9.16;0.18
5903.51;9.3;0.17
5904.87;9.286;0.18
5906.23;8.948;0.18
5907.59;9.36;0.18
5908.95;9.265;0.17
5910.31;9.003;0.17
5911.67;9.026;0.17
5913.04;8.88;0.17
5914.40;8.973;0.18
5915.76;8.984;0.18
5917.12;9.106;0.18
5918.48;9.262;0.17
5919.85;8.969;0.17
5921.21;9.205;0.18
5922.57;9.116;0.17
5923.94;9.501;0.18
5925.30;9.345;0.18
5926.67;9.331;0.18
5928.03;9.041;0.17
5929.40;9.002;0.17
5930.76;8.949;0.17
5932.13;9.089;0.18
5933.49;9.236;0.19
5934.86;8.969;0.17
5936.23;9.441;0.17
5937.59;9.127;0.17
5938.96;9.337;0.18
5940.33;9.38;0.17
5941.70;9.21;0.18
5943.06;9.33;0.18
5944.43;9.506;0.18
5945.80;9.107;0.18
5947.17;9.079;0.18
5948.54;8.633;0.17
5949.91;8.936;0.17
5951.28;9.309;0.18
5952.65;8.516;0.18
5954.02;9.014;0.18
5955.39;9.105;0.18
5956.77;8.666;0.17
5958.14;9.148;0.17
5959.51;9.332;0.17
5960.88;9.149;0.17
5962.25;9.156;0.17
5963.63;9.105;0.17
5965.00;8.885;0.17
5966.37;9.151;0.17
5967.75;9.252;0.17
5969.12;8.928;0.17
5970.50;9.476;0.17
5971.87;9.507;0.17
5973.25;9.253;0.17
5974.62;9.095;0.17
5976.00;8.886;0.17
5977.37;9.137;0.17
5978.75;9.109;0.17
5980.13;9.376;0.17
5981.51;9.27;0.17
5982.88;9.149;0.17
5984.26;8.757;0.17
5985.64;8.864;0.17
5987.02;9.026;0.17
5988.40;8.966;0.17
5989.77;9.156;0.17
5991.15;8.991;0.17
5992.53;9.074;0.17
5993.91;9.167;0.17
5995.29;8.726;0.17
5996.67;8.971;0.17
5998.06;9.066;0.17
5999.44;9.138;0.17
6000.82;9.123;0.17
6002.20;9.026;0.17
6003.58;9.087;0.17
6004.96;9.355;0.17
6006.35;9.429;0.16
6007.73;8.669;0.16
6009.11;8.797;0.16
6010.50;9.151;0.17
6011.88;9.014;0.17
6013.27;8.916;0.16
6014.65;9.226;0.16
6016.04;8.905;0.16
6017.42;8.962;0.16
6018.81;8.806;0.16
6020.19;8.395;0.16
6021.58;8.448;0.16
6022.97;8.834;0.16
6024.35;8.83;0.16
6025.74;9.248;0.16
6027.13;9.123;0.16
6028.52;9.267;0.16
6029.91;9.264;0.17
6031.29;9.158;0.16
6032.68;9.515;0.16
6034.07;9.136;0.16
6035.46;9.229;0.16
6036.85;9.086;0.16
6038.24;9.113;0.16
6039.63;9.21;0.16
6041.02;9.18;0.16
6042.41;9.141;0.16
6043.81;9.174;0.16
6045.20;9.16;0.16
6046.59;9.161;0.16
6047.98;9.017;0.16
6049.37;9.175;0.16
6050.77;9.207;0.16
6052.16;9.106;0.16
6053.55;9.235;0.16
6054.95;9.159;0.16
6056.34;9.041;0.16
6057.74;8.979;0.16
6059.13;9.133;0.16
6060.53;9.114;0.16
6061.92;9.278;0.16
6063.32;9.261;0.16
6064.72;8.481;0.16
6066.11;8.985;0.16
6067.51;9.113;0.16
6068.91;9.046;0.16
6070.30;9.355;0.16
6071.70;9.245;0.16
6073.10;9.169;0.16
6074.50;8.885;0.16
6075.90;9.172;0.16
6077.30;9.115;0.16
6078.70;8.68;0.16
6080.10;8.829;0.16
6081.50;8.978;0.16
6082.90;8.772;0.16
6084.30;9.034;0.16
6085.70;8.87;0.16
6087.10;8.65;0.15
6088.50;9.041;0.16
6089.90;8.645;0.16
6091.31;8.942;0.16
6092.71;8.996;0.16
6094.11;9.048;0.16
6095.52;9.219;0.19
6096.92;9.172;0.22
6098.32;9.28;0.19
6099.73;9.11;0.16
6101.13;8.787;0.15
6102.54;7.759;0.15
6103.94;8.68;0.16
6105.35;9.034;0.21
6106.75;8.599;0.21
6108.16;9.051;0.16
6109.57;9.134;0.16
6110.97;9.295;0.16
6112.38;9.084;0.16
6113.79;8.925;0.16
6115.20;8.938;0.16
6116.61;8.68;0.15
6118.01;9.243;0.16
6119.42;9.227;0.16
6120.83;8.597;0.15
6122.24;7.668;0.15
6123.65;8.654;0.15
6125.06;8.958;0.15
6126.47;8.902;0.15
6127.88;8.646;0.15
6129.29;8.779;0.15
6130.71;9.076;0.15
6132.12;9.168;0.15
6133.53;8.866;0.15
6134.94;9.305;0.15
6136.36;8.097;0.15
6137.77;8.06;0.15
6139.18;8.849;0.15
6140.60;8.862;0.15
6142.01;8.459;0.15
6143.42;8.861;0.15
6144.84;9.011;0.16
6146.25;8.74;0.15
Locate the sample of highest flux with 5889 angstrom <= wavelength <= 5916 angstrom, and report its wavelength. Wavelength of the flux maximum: 5907.59 angstrom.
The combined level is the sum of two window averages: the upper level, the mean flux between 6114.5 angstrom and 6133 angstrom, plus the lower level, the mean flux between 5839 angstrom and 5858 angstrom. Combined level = 18.0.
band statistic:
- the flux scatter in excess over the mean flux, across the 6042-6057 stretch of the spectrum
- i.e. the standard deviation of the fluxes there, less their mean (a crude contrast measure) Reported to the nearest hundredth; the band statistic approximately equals -9.08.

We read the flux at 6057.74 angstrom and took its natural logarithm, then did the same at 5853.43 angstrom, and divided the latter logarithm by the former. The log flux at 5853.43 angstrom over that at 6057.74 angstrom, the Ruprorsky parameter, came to 1.02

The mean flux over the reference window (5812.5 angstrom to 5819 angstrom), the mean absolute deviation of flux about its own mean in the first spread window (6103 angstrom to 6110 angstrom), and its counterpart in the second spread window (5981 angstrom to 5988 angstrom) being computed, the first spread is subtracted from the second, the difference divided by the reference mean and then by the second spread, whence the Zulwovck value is -0.03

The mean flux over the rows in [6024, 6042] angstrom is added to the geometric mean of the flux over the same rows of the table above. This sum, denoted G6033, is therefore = 18.4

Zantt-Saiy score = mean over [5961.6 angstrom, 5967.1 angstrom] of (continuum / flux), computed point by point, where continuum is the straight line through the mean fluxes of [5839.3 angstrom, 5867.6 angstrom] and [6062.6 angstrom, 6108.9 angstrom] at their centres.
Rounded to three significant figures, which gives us 1.00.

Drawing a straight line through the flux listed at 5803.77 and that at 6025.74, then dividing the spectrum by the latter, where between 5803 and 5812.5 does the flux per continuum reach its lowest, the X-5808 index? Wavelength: 5807.78 angstrom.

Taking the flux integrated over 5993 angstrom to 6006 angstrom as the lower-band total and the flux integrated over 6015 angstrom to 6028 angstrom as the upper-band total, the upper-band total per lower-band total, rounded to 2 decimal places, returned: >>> 0.98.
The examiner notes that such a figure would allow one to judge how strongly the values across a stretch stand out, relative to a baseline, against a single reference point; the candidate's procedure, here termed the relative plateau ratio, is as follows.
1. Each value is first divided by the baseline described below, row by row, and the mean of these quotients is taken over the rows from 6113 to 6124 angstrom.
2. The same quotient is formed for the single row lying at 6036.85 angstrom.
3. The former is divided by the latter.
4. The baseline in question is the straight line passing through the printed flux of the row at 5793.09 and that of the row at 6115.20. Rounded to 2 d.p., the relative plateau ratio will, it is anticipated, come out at 0.96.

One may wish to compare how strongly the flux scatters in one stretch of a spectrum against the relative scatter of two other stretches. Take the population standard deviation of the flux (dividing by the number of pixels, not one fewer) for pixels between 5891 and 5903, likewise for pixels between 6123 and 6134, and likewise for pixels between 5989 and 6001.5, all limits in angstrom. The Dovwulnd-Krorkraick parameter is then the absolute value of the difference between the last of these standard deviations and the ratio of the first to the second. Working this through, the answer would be 5.0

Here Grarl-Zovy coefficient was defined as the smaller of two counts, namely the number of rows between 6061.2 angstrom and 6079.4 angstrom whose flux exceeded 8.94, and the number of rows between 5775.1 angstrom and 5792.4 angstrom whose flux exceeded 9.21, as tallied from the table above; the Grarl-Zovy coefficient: 3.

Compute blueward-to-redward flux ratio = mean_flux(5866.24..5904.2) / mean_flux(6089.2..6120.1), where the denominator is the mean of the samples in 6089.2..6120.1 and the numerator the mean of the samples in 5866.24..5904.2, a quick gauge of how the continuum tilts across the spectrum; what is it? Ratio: 0.98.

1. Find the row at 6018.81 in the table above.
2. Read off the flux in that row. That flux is 8.806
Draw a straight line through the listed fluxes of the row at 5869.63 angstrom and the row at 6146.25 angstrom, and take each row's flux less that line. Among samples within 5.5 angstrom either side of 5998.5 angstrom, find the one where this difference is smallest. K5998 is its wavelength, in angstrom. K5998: 5995.29 angstrom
